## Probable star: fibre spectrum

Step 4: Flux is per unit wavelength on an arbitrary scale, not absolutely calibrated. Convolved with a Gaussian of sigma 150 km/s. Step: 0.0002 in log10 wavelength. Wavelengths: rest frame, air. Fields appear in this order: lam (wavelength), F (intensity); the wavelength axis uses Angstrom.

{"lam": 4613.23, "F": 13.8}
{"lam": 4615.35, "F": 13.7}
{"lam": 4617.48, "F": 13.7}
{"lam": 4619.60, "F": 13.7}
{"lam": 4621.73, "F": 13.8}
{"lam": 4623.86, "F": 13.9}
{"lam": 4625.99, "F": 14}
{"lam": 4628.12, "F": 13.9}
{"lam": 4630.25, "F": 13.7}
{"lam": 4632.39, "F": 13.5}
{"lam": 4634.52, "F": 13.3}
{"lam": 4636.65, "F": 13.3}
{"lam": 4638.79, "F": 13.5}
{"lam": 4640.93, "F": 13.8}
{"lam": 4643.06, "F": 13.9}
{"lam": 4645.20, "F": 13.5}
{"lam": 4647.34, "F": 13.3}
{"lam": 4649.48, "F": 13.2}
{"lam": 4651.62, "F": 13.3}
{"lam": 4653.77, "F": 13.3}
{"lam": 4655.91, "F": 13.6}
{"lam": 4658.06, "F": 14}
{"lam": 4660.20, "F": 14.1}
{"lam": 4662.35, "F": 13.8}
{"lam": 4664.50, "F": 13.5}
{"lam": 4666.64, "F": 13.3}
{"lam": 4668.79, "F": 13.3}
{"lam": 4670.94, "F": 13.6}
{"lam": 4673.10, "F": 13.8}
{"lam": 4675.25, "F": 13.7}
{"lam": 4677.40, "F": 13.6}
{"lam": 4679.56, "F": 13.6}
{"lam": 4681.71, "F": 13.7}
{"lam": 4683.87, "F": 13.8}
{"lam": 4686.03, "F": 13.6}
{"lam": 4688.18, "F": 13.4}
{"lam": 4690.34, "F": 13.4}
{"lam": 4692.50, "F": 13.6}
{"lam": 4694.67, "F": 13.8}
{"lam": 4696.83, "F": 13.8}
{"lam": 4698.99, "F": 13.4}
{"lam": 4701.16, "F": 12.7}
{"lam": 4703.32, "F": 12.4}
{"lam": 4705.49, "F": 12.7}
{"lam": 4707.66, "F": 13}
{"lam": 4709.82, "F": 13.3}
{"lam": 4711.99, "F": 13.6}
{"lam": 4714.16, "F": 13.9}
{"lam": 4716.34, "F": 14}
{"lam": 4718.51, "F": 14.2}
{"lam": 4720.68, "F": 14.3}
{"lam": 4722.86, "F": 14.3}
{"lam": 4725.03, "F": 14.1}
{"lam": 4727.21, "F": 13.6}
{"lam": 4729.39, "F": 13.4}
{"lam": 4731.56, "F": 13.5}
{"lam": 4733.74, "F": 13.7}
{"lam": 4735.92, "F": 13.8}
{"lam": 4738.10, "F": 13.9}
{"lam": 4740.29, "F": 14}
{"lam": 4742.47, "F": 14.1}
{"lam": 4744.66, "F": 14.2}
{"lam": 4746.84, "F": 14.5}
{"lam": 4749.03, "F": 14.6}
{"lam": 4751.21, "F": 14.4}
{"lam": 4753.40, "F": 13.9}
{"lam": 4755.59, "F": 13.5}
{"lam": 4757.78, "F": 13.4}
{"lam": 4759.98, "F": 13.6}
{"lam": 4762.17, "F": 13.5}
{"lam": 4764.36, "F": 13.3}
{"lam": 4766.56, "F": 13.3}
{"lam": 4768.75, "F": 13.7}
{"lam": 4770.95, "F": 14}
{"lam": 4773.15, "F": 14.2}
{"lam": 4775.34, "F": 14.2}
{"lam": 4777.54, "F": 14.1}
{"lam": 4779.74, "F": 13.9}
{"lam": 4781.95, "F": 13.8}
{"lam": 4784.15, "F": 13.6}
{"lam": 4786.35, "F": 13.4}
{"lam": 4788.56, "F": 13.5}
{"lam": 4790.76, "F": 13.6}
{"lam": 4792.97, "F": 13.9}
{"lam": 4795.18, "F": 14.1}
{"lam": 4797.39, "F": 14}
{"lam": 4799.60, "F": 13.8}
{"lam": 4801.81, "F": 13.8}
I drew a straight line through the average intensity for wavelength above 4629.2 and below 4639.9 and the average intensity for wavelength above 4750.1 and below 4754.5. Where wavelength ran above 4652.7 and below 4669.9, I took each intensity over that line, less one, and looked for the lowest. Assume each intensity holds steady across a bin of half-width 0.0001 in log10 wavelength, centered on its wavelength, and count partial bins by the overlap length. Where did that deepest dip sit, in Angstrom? 4668.79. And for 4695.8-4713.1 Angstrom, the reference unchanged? 4703.32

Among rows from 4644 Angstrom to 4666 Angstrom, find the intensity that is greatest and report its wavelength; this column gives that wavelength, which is 4660.20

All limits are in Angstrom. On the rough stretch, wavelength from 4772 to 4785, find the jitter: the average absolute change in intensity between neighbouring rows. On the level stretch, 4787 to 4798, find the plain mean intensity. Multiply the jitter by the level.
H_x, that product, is 1.7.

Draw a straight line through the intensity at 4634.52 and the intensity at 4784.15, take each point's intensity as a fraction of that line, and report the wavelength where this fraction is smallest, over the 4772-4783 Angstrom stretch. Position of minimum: 4781.95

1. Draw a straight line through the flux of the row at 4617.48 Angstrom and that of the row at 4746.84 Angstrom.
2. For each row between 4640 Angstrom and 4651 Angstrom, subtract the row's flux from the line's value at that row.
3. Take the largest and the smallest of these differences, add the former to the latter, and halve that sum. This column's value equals 0.33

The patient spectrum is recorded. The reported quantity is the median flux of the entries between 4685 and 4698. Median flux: 13.6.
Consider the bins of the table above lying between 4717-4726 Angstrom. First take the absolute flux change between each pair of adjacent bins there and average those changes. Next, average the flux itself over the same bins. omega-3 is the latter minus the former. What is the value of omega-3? 14.1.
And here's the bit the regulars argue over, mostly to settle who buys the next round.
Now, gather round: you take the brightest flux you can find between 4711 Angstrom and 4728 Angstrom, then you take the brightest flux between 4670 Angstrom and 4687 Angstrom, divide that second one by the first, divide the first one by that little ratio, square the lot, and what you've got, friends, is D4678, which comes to 220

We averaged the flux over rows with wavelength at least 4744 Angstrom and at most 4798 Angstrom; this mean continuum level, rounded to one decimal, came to 13.8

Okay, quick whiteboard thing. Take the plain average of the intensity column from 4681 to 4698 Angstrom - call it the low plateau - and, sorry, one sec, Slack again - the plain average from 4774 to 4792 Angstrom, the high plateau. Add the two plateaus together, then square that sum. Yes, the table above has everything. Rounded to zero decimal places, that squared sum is 751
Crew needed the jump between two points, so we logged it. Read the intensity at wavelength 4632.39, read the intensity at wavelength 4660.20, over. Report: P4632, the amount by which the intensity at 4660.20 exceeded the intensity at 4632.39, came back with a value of 0.60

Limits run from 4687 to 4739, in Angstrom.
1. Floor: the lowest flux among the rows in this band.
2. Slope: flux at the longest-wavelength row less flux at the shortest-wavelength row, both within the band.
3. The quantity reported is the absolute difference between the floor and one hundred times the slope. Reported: 38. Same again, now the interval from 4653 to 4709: 42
